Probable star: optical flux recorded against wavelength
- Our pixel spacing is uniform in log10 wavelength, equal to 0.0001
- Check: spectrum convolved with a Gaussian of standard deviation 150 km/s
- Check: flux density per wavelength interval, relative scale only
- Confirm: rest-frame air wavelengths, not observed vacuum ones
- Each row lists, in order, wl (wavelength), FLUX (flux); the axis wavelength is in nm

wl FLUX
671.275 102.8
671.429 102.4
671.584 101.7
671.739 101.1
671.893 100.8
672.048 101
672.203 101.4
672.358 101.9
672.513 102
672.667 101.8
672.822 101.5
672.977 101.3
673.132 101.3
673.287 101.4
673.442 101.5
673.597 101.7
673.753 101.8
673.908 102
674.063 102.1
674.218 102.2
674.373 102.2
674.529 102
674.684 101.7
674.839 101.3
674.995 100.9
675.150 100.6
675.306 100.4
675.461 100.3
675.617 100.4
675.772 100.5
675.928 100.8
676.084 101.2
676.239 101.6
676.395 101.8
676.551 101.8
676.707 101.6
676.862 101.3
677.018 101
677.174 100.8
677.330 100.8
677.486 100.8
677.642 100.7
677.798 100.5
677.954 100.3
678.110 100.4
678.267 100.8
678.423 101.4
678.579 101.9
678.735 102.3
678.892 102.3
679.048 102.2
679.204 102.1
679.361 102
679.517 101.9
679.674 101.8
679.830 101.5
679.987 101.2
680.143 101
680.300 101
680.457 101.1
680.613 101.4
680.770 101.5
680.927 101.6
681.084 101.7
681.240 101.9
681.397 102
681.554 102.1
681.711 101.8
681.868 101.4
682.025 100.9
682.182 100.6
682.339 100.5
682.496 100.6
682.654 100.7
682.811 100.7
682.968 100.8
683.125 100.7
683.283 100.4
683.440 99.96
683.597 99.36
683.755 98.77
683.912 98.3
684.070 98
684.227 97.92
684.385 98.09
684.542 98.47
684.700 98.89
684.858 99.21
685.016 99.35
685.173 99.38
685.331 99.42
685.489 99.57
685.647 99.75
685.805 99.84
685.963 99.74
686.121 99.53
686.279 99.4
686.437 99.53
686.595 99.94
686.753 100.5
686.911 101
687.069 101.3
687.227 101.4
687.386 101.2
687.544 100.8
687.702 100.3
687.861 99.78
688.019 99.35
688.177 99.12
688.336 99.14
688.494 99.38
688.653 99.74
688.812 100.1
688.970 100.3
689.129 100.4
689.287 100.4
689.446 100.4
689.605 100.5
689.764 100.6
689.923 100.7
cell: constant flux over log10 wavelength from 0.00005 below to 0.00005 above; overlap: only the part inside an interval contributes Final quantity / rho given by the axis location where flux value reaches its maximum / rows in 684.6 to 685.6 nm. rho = 685.489 nm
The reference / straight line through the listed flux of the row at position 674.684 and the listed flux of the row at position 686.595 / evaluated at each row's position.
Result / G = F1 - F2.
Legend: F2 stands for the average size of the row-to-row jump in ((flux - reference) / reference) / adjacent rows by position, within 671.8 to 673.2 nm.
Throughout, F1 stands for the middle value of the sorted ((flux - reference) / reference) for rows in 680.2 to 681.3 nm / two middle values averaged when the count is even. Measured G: 0.0046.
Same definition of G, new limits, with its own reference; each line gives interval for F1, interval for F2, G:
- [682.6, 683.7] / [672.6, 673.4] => 0.0003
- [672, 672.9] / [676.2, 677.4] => -0.0050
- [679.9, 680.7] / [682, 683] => 0.0013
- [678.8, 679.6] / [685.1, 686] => 0.0093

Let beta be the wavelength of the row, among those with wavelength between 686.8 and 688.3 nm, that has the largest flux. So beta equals 687.227 nm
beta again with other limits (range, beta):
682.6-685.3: 682.968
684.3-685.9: 685.805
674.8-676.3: 676.239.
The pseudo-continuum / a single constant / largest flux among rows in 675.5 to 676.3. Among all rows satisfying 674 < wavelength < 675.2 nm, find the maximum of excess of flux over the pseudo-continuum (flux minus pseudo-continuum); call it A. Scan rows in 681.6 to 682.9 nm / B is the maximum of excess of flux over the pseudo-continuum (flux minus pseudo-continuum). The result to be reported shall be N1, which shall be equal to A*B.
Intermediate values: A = 0.6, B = 0.2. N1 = 0.1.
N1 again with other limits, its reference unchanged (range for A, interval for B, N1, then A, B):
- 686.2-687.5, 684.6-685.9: 0.4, -0.2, -1.8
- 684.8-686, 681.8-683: 0.4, -1.8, -0.2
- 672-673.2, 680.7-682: 0.2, 0.4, 0.5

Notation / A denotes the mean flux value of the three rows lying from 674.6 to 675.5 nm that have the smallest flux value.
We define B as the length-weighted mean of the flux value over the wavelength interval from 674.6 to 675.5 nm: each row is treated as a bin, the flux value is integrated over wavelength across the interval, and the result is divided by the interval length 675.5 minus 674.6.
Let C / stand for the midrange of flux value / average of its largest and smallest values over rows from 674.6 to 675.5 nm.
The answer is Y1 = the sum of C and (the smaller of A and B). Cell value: 201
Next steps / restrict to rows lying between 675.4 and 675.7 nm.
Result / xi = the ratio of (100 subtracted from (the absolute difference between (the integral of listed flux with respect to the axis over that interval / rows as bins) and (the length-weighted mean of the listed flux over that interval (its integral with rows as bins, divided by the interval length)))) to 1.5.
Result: -19.8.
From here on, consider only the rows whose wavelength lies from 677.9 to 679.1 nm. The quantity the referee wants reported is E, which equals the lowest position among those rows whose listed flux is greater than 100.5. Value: 678.267 nm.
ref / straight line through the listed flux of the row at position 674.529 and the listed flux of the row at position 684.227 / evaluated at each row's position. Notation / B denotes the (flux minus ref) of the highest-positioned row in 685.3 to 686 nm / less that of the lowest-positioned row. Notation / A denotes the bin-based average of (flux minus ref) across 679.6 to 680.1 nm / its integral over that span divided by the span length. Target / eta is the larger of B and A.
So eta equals 1.70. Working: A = 1.7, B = 0.59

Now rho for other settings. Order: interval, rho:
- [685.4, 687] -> 686.911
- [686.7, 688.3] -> 687.227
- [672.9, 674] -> 673.908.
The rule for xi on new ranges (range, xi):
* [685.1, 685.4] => -20.3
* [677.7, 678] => -19.8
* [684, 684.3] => -20.9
